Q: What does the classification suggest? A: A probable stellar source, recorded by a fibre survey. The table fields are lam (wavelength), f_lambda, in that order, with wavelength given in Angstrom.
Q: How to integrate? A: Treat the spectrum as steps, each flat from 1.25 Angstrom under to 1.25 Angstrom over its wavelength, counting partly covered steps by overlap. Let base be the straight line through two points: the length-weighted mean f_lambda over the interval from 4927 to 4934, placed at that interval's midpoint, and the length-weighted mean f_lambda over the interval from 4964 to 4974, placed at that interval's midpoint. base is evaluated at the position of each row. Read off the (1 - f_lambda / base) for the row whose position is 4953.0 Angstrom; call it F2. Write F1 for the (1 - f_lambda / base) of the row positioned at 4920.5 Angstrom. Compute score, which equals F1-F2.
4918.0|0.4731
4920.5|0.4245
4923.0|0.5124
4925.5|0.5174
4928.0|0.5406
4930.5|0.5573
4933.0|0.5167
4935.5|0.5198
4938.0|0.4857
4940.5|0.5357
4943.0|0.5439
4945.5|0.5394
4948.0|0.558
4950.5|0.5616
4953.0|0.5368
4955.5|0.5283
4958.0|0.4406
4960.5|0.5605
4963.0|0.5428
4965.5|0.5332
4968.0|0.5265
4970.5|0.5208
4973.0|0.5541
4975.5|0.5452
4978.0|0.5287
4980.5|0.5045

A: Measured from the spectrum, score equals 0.22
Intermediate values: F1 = 0.21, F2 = 0.00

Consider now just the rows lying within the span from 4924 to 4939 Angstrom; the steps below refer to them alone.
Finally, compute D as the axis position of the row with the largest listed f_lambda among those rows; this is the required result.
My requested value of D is 4930.5 Angstrom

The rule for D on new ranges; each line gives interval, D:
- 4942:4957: 4950.5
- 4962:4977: 4973.0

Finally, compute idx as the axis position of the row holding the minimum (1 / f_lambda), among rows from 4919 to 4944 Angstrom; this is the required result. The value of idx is 4930.5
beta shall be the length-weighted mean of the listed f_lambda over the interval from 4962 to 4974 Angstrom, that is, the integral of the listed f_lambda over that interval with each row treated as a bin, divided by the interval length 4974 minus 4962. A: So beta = 0.535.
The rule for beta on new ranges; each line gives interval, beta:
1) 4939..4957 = 0.541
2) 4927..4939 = 0.524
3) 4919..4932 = 0.510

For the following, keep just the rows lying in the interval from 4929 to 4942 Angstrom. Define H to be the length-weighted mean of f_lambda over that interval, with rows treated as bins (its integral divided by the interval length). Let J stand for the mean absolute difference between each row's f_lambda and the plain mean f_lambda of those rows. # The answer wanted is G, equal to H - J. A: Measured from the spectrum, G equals 0.505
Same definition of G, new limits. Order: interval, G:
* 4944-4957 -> 0.531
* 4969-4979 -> 0.525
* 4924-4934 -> 0.517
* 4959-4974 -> 0.525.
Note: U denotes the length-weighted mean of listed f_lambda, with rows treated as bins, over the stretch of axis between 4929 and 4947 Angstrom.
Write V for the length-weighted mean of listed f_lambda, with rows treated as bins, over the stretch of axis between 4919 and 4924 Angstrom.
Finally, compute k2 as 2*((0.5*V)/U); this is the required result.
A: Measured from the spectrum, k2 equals 0.88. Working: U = 0.529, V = 0.466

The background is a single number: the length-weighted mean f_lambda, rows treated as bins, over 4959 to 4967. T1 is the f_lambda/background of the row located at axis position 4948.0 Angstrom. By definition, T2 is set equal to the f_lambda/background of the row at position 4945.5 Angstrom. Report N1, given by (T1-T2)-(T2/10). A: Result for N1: -0.07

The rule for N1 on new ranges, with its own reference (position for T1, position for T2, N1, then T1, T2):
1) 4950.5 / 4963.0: -0.07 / 1.04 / 1.00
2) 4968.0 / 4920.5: 0.11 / 0.97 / 0.78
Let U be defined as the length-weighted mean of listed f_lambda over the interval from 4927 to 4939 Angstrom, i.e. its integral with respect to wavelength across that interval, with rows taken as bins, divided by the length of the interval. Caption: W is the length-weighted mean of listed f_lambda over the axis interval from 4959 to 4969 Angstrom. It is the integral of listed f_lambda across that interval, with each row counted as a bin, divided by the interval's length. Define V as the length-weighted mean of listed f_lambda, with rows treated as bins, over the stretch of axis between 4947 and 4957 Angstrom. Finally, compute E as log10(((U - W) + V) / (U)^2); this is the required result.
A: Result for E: 0.284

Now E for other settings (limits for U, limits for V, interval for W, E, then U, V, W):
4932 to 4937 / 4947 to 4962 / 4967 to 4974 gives 0.285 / 0.517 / 0.531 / 0.533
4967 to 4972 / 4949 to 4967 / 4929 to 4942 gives 0.285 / 0.525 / 0.529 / 0.524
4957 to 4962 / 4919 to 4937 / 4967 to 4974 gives 0.277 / 0.506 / 0.512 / 0.533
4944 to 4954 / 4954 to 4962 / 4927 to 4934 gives 0.238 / 0.549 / 0.512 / 0.539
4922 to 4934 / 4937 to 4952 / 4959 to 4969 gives 0.276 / 0.529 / 0.538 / 0.539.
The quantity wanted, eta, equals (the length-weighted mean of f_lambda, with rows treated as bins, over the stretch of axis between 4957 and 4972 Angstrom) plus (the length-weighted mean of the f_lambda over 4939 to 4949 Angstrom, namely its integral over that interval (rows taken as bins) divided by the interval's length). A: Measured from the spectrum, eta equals 1.07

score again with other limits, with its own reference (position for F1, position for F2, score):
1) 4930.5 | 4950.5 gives 0.01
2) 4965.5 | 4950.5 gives 0.05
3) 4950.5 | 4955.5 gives -0.06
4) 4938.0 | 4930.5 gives 0.13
